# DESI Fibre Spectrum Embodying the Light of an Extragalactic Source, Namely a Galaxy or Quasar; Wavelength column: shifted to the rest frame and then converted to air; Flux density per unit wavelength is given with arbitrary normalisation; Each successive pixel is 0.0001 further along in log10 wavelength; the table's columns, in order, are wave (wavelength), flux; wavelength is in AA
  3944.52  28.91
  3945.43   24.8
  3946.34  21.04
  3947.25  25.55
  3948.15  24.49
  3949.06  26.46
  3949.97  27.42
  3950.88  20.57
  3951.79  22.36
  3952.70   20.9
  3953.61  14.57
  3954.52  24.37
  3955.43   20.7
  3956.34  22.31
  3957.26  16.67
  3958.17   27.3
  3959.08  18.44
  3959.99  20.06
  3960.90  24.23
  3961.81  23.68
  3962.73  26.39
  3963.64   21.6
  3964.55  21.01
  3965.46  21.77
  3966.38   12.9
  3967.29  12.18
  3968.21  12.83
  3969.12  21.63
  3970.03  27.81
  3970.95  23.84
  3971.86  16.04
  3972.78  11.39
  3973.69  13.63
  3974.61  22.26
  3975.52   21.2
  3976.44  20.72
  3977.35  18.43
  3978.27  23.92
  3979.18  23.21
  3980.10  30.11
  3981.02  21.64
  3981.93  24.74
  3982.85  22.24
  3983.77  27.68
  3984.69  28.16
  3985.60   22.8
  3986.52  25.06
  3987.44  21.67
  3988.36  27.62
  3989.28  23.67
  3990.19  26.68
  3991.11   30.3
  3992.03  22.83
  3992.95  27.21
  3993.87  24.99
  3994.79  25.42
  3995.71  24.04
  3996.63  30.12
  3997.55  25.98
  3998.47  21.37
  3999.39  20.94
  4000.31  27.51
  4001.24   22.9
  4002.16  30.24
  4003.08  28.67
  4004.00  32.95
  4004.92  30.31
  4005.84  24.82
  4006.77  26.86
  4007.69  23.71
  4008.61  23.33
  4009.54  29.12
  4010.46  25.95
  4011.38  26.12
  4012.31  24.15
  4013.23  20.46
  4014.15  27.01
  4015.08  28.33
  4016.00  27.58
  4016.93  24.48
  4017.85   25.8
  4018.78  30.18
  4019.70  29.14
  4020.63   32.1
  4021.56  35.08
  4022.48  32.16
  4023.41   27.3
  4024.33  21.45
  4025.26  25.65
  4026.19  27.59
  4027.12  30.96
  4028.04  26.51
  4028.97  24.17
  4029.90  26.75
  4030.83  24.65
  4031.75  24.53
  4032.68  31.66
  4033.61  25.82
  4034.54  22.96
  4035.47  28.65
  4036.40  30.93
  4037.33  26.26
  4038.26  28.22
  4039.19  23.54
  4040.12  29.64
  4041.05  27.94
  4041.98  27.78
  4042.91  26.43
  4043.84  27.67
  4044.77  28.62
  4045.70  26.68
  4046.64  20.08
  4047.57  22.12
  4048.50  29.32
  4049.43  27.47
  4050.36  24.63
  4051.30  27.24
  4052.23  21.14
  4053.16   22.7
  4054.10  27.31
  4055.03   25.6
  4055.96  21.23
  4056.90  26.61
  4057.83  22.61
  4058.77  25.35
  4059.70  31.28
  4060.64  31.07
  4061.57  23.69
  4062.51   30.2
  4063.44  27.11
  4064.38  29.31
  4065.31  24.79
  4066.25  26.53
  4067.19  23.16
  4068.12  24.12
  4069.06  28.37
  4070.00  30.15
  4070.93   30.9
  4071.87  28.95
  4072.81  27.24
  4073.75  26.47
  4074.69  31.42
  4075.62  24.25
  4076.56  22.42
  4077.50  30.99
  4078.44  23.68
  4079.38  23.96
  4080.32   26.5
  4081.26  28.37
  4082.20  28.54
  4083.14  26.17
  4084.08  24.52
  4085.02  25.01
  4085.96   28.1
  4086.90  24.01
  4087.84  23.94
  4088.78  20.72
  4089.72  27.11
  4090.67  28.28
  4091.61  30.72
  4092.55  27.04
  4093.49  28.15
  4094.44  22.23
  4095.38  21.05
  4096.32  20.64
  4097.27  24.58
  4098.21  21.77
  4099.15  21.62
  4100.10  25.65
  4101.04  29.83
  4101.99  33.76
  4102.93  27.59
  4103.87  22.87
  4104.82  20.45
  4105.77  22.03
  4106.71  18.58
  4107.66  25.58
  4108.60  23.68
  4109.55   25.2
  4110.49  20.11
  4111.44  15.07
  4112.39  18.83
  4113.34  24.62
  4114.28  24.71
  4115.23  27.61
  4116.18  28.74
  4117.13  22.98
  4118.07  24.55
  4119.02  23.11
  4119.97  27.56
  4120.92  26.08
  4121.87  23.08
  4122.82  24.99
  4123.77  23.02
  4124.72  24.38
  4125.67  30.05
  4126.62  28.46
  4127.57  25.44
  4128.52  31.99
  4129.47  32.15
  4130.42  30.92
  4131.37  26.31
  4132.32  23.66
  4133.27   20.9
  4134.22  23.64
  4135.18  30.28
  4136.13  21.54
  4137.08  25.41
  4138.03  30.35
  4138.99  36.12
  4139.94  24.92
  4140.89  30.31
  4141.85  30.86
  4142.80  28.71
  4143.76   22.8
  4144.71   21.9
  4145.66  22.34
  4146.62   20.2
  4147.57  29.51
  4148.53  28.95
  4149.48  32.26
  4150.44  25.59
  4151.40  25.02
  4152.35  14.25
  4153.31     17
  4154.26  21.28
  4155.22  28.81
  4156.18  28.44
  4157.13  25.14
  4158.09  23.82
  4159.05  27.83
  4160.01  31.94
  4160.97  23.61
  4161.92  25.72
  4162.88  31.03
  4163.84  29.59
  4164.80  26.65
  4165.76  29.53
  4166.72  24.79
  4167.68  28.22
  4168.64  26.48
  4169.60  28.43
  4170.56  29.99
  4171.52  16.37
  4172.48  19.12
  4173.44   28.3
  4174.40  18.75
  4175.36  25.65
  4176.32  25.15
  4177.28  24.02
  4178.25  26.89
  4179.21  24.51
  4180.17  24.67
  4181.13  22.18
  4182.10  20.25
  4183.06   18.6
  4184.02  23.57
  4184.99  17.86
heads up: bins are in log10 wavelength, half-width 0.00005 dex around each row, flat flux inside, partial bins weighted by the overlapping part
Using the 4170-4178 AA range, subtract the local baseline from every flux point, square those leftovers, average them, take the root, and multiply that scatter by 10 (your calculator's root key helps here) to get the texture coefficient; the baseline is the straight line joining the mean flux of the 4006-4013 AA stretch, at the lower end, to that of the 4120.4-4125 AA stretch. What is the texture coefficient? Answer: 46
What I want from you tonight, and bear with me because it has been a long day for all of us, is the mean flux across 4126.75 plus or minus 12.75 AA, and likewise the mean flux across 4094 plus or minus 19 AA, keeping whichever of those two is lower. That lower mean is 24.6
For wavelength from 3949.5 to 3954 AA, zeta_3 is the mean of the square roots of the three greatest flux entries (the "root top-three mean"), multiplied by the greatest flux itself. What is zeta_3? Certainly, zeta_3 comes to 133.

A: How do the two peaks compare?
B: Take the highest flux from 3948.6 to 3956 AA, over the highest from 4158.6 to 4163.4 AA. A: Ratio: 0.86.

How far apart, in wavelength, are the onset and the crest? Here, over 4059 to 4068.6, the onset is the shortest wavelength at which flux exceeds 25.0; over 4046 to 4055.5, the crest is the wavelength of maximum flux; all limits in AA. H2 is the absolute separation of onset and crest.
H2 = 11.2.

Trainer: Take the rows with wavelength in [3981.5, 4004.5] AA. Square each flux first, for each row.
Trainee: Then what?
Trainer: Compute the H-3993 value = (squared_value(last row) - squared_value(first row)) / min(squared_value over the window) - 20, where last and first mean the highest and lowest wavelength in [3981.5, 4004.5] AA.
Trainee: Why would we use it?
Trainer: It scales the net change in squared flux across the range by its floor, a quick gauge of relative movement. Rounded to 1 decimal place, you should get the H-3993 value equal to -18.9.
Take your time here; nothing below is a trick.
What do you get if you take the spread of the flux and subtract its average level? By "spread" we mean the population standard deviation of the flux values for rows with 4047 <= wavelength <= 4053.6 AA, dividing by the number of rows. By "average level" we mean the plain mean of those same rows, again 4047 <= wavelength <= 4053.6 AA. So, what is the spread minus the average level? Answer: -22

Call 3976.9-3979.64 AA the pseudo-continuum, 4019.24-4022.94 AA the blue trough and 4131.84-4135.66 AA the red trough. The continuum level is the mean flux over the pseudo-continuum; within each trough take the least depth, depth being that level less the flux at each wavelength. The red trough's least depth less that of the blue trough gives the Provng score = 5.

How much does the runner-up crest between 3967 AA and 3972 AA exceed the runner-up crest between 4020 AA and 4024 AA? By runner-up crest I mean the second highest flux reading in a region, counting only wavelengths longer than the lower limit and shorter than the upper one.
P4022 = -8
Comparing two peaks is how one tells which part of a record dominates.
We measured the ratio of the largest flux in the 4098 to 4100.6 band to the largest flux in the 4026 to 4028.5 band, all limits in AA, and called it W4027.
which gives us 0.8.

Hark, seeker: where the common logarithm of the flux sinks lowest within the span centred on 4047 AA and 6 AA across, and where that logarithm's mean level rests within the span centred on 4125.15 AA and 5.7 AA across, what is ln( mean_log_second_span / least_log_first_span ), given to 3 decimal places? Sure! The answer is 0.082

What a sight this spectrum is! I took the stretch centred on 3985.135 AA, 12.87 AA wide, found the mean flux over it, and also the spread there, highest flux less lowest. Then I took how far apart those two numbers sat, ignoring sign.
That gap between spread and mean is 17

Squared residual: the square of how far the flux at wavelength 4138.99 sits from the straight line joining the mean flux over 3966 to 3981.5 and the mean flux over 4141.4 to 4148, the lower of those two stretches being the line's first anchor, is 124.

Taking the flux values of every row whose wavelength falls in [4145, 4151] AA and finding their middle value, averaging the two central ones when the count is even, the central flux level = 27.3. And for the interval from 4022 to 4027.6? 27.4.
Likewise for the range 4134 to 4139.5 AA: 27.8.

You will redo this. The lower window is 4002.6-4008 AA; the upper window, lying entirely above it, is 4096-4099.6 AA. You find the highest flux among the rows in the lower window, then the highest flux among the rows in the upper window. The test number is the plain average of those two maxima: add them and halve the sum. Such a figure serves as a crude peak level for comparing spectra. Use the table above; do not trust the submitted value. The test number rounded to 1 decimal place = 28.8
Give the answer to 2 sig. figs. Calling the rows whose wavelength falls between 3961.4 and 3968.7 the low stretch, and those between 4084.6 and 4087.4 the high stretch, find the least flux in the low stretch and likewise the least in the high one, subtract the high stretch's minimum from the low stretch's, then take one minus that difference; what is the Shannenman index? 13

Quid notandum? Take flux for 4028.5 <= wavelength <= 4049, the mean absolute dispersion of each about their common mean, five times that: 11.4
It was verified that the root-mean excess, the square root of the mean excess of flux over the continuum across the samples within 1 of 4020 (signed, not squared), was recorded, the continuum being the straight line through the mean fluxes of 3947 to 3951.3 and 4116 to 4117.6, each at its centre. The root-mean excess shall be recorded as 2.3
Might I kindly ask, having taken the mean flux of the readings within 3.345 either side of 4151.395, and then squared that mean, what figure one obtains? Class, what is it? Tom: 551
